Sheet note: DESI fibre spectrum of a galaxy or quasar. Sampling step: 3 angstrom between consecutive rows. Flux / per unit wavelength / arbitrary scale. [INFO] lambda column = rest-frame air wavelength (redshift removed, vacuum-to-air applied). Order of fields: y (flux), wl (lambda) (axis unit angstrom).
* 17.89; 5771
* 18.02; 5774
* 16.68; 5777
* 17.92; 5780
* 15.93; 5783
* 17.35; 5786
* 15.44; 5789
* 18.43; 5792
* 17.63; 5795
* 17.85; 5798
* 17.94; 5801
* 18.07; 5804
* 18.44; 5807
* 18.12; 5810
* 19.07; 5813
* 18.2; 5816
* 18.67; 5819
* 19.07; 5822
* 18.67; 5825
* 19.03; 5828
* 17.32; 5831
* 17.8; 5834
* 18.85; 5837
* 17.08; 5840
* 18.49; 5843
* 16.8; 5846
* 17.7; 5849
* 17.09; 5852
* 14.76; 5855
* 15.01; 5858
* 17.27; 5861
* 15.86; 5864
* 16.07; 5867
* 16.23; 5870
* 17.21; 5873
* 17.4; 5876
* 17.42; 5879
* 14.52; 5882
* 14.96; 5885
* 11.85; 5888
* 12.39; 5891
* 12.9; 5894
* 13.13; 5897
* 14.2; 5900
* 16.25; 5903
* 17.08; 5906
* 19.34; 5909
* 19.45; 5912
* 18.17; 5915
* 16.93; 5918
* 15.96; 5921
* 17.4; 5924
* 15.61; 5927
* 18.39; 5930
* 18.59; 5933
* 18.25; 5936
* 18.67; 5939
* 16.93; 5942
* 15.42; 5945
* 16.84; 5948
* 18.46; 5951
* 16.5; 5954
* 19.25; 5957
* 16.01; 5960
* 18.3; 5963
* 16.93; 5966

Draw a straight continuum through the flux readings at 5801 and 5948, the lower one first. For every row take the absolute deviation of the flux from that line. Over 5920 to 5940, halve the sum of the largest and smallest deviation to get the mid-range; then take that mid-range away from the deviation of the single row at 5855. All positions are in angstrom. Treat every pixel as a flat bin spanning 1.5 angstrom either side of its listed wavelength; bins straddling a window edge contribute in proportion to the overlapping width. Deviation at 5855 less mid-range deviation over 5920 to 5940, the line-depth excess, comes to 2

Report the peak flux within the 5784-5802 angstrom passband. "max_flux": 18.43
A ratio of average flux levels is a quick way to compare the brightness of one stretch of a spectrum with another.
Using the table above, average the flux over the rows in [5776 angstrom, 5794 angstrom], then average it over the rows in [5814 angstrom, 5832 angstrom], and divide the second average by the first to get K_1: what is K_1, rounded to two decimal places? 1.09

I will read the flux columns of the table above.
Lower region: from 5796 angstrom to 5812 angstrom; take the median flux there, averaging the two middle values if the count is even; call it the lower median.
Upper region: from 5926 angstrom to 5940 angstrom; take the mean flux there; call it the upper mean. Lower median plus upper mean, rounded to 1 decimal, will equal 36.0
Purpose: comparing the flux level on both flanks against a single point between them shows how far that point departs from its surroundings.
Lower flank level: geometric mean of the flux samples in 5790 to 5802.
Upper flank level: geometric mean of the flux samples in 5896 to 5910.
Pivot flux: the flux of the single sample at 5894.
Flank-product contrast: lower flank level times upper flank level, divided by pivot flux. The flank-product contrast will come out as 22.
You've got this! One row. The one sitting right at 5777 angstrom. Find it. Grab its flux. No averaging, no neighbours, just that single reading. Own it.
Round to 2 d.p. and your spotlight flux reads 16.68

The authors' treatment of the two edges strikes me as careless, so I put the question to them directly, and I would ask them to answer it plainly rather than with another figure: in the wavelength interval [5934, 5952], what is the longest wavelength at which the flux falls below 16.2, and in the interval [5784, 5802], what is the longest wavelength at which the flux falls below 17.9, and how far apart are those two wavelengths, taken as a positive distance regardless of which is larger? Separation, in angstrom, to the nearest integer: 147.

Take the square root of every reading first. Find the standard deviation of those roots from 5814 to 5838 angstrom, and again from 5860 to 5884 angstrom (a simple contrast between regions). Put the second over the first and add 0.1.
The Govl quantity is 1.8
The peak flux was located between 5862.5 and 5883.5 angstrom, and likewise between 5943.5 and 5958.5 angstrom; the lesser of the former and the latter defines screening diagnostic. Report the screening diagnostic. 17.4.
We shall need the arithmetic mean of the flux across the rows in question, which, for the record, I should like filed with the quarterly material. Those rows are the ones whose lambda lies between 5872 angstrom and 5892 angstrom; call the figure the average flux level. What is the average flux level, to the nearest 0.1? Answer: 15.1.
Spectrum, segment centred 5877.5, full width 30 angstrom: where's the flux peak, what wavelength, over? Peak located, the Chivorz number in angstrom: 5879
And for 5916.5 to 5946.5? 5939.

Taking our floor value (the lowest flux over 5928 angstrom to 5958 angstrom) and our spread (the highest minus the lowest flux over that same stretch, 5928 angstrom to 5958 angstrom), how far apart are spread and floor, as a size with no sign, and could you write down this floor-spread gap 12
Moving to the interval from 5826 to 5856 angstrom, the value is 10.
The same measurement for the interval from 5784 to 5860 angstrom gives 10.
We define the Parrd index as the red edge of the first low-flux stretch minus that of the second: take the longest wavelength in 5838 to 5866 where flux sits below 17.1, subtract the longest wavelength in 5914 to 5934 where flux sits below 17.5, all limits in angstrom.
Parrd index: -63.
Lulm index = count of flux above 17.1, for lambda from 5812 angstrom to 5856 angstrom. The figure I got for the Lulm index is 11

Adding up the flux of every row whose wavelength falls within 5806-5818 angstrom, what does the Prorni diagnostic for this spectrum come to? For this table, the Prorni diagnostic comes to 74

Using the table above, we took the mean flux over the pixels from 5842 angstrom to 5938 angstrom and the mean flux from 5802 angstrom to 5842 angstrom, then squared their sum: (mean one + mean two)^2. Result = 1202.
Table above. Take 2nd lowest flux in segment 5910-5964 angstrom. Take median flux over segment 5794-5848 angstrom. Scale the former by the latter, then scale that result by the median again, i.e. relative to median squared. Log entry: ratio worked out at 0.047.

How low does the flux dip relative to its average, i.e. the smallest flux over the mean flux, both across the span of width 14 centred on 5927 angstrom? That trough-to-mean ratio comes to 0.908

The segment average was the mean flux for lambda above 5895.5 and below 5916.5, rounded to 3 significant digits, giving 16.8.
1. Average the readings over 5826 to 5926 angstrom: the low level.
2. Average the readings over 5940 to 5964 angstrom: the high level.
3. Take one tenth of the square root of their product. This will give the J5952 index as 1.68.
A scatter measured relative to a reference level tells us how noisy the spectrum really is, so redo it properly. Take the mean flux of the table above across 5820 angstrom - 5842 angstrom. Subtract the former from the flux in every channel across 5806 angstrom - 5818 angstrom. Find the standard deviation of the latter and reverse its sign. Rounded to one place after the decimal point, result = -0.4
